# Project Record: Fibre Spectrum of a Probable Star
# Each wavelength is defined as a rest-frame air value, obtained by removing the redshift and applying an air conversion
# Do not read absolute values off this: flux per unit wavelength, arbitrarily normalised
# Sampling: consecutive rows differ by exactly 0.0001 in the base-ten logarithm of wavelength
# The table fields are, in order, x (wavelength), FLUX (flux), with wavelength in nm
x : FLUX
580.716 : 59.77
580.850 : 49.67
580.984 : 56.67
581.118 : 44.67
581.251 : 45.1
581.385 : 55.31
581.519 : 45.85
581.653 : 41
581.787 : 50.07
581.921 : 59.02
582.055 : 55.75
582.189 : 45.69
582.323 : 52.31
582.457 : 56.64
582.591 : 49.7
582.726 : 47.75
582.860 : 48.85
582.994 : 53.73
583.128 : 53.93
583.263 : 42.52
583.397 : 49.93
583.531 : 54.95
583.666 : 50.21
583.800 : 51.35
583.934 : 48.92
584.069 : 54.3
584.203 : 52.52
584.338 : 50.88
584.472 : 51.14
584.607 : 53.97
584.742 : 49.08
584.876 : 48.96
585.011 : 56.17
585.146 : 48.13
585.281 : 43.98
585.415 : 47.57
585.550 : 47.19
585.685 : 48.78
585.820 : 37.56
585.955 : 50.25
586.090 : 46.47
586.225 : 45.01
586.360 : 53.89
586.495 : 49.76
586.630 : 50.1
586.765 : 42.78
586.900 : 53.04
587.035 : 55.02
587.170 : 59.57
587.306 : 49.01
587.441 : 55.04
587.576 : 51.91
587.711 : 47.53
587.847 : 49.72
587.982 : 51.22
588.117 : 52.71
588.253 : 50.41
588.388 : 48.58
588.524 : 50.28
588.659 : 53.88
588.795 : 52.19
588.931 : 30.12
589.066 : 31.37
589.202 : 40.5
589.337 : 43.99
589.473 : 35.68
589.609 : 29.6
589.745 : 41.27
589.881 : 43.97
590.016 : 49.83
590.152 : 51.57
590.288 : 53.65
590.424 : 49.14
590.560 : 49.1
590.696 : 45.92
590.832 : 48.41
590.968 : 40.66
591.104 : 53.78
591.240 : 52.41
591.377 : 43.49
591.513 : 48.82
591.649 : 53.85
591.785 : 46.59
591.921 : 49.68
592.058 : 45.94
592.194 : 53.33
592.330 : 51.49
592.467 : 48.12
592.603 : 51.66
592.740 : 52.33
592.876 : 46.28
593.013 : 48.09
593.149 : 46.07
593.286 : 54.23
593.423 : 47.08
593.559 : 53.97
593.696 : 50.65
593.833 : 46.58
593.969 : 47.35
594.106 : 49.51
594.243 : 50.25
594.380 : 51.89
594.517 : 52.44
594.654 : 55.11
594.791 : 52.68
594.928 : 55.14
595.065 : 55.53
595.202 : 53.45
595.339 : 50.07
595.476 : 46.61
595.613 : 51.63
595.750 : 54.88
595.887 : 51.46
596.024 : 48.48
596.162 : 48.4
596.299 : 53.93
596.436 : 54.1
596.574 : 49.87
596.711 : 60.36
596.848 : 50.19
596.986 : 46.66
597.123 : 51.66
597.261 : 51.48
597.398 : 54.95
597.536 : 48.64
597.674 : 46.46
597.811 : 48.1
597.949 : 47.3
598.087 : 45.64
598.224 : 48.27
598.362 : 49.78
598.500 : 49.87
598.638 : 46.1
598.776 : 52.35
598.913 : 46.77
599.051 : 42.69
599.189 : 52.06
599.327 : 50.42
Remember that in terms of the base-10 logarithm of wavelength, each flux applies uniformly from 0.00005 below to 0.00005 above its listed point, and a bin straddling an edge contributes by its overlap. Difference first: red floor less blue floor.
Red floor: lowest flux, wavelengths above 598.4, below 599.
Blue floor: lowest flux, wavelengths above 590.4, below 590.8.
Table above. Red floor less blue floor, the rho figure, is 0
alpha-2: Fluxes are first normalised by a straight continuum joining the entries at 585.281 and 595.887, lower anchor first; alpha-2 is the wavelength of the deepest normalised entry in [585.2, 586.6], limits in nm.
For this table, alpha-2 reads 585.820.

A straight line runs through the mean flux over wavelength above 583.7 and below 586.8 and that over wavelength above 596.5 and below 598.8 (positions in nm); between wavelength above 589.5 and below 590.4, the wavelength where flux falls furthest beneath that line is 589.609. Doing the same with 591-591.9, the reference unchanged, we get 591.377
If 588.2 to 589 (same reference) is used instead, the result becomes 588.931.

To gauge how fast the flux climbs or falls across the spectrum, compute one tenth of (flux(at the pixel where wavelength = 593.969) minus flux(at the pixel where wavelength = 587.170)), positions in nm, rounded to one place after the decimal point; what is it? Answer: -1.2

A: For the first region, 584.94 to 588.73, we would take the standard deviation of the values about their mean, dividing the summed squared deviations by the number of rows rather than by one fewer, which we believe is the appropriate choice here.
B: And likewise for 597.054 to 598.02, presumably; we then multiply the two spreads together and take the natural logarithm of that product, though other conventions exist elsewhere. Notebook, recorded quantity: 2.51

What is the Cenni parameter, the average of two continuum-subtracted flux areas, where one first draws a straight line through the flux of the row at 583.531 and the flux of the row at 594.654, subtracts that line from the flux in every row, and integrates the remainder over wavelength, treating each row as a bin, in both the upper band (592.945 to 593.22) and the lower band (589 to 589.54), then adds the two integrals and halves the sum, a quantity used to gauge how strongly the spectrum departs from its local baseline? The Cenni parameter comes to -5.7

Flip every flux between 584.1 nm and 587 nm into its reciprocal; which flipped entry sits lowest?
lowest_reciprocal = 0.0178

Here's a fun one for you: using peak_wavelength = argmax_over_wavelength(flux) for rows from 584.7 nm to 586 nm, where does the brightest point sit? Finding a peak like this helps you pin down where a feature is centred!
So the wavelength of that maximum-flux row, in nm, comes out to 585.011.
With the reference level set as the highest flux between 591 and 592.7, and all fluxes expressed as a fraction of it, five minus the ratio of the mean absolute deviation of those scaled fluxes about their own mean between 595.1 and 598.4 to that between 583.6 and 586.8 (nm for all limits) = 4.07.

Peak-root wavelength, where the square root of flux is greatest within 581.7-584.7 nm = 581.921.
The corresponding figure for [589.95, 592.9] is 591.649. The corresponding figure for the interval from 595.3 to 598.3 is 596.711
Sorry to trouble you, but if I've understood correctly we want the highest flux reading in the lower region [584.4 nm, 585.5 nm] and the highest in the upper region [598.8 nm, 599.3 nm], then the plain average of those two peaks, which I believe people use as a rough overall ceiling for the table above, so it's 54.1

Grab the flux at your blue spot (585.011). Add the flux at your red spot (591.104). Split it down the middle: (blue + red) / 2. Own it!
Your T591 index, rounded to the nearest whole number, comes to 55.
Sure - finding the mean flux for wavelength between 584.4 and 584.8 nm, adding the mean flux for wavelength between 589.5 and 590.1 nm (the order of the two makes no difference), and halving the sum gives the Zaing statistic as 46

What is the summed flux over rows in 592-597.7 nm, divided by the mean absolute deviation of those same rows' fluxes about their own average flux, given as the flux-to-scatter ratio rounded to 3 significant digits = 784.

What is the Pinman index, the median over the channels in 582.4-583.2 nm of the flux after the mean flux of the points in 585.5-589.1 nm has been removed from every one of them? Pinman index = 3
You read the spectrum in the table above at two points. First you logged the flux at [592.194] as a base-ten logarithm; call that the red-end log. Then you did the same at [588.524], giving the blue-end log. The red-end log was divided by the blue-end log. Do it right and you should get 1.02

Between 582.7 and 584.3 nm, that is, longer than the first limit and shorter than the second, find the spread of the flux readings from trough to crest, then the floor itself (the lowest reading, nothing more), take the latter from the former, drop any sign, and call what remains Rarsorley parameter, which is 30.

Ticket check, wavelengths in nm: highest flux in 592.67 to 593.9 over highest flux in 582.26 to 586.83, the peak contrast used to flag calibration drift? 0.96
